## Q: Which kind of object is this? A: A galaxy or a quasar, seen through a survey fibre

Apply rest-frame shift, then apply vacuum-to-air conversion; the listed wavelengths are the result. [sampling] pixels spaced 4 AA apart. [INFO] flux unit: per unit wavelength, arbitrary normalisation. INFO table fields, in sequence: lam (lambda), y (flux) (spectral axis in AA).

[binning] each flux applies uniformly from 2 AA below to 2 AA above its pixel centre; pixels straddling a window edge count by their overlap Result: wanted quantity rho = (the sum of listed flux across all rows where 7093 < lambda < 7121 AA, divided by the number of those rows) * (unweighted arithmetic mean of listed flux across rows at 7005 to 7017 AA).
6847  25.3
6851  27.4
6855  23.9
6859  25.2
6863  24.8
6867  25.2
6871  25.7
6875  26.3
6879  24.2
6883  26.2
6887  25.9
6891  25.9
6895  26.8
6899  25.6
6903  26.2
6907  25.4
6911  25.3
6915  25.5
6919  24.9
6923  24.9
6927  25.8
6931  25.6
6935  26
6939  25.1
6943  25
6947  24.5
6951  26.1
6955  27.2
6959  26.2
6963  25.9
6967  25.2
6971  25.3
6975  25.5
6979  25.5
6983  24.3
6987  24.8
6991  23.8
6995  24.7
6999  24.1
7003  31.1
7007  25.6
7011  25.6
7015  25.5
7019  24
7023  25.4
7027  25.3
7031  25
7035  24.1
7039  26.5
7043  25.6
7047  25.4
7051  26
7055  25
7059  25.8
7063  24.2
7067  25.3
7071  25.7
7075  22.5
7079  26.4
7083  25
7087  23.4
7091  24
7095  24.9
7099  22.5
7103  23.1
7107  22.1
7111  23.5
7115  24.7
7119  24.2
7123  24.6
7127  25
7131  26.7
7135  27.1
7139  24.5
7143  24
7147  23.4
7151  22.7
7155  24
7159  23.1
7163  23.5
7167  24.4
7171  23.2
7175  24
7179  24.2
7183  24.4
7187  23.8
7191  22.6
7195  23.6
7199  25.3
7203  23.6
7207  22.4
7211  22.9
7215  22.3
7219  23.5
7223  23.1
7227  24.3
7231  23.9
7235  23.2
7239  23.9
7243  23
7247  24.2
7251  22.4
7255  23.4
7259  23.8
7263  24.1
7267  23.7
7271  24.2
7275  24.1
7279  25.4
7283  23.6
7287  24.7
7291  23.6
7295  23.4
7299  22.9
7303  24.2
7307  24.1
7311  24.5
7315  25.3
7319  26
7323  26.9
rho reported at 603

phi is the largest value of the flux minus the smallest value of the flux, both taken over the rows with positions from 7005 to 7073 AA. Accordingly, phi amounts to 2.5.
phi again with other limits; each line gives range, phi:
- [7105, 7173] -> 5.0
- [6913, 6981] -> 2.7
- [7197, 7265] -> 3.0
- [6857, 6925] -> 2.6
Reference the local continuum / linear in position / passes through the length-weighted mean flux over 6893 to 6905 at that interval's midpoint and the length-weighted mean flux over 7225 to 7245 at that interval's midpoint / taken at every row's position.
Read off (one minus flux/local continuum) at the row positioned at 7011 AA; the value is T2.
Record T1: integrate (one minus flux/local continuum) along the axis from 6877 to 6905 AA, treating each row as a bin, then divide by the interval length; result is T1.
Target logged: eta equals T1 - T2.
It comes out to 0.03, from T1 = 0.016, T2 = -0.01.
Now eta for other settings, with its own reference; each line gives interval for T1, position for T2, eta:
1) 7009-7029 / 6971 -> -0.01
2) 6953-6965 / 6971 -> -0.04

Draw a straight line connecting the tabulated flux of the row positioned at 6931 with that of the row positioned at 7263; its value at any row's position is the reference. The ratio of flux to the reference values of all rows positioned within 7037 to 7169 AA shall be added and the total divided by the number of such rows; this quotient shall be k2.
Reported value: 0.99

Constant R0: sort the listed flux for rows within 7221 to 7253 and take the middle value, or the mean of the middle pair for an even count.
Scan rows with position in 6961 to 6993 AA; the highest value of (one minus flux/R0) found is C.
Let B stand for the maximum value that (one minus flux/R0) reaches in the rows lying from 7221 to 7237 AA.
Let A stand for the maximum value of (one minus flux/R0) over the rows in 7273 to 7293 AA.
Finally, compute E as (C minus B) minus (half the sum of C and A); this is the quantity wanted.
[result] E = -0.023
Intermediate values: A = 0.00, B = 0.019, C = -0.01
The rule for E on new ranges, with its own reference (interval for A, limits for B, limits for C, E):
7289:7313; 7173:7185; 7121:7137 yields -0.017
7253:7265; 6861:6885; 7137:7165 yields 0.042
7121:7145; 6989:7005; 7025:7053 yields 0.008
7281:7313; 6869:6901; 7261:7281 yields 0.011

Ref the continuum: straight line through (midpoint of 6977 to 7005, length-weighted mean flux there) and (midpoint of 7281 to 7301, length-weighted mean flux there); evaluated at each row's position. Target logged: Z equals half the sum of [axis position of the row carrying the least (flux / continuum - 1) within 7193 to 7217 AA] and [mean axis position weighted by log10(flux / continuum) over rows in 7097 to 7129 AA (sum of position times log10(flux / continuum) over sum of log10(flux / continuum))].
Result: 7159.7 AA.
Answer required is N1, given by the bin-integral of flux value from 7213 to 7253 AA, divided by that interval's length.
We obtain 23.4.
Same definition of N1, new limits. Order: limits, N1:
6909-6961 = 25.5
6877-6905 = 25.8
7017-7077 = 25.1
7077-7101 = 24.4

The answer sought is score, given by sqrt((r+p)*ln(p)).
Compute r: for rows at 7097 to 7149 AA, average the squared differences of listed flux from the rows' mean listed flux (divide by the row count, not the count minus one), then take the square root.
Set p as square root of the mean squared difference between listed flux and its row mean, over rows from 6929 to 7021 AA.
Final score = 1.00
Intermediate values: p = 1.43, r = 1.40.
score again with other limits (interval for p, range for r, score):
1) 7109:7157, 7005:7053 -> 0.62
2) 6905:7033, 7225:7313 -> 0.61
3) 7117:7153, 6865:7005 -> 0.87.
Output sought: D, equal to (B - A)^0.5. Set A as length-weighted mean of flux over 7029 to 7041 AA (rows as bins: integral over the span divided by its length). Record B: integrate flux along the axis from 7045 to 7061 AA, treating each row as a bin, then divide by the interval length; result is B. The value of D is 0.6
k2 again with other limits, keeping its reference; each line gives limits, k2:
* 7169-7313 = 0.98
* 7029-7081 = 1.01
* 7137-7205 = 0.97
